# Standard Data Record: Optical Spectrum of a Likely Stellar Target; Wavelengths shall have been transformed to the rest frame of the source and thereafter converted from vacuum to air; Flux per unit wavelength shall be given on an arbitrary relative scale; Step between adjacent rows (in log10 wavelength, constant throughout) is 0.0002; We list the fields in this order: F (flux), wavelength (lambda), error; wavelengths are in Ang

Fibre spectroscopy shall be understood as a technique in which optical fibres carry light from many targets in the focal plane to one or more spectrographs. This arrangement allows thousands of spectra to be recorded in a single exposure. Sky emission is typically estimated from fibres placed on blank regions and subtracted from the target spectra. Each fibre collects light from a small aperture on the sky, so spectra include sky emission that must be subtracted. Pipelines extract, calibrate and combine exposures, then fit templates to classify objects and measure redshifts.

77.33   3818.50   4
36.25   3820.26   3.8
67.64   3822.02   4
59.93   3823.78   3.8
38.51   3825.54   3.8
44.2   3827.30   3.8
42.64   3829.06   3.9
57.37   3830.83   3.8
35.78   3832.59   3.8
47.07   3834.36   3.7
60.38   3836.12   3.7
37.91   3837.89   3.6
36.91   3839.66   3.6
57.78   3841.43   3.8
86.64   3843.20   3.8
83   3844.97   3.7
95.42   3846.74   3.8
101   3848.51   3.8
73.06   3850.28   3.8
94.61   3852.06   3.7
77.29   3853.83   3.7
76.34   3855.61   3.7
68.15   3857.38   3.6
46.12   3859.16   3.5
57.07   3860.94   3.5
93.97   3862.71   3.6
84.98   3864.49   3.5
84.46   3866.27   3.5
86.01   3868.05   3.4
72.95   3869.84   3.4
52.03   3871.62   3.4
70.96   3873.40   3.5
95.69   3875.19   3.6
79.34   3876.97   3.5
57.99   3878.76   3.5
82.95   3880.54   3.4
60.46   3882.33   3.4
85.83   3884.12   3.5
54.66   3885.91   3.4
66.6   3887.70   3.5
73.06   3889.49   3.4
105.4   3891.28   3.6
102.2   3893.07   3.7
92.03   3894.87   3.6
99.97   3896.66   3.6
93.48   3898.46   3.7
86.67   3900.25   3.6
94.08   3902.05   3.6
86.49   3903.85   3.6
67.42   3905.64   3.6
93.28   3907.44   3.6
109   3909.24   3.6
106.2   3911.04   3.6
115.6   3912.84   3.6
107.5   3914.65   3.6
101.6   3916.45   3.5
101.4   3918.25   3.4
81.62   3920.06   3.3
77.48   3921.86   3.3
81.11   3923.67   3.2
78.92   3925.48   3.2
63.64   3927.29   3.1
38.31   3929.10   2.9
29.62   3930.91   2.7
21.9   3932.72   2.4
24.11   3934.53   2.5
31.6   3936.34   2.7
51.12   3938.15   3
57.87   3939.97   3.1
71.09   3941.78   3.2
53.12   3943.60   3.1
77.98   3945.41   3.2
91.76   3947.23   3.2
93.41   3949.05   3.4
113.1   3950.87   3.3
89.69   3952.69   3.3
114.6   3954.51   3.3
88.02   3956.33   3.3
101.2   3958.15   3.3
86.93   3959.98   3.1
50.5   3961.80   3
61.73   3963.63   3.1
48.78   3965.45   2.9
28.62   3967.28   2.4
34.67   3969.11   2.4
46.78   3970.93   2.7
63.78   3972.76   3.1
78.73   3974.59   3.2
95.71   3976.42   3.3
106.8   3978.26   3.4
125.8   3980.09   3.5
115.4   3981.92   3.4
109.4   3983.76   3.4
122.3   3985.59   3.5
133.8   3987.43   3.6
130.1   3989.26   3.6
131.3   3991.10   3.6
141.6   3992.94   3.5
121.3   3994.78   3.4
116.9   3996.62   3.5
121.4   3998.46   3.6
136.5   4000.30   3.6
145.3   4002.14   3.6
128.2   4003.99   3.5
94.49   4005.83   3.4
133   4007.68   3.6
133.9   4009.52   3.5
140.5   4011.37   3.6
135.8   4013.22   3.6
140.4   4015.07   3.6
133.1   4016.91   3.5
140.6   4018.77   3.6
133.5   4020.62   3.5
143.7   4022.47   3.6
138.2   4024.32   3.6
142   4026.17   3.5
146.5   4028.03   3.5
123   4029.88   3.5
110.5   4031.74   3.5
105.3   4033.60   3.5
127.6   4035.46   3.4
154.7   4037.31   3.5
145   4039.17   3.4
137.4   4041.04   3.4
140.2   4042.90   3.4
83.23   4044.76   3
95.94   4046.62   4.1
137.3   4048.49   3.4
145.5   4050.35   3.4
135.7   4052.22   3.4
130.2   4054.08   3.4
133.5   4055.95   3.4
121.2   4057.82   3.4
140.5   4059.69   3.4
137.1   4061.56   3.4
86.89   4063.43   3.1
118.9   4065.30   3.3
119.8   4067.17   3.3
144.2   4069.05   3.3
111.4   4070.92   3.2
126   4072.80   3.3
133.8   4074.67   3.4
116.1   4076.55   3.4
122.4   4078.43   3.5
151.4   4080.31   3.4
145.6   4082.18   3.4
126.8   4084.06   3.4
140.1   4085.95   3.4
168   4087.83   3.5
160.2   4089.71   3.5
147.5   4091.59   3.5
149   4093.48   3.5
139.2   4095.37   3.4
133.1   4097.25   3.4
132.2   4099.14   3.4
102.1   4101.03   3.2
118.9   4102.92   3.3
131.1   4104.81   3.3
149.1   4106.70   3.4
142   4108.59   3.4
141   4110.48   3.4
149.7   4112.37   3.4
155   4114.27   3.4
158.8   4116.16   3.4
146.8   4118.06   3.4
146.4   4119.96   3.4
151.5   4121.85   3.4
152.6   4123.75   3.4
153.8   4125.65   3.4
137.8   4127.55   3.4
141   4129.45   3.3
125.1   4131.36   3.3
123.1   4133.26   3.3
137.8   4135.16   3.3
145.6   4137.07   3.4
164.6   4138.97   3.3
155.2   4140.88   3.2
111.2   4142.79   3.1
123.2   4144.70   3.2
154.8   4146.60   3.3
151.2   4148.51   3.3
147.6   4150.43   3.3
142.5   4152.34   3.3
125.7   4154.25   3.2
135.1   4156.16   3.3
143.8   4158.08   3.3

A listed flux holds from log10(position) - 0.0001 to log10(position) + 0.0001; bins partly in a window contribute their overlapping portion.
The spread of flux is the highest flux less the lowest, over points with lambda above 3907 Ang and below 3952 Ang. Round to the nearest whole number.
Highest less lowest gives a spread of 94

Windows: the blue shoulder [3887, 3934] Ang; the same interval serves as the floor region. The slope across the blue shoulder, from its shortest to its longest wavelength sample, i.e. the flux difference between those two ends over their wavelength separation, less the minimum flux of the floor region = -23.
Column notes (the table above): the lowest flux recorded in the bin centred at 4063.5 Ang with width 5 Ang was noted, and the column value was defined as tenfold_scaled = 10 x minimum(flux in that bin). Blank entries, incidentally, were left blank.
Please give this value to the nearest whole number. 869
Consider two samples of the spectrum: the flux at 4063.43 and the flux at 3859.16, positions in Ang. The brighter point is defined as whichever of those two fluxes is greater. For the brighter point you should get 87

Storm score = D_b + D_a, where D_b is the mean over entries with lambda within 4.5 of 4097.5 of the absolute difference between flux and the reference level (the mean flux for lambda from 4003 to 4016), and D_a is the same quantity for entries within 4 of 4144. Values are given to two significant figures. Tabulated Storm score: 31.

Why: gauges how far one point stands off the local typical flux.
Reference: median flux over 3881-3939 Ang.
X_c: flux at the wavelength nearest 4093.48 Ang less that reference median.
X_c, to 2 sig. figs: 65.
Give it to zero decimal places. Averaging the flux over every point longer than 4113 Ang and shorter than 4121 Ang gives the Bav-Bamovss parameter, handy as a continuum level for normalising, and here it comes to 152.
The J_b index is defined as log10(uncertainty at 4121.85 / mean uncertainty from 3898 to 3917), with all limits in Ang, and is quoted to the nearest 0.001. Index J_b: -0.025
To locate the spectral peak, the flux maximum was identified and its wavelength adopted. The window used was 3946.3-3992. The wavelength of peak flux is 3987.43 Ang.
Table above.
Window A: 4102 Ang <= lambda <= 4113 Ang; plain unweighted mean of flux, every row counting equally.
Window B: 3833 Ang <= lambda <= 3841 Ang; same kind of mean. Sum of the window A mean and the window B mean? 184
